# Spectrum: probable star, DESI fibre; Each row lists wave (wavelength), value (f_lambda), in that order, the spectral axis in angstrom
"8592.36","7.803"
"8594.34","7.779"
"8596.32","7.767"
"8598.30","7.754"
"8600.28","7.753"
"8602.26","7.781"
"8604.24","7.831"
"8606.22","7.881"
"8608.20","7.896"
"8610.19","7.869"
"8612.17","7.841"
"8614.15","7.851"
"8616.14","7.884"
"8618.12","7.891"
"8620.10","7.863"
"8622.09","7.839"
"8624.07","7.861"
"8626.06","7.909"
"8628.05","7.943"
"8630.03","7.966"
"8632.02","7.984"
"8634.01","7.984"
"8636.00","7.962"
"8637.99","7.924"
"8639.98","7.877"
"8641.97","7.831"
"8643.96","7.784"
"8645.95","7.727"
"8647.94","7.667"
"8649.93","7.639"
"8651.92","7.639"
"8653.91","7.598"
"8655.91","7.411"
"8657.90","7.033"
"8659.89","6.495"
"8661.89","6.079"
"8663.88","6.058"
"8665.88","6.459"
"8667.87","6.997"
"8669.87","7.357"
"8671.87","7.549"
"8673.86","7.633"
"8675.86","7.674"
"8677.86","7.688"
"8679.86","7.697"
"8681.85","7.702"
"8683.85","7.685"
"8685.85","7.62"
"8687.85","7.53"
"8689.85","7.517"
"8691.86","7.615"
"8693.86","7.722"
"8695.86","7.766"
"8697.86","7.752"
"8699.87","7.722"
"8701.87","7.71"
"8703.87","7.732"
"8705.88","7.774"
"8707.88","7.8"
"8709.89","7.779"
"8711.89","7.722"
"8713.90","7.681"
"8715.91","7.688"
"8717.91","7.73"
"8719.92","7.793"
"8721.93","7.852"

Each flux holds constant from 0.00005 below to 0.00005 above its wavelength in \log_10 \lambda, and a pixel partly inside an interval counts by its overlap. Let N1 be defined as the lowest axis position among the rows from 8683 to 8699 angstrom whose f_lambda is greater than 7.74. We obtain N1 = 8695.86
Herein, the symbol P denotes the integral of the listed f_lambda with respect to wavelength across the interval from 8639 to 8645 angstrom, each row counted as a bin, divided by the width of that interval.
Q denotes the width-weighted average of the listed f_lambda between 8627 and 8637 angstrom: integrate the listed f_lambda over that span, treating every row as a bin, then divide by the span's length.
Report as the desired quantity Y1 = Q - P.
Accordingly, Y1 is 0.13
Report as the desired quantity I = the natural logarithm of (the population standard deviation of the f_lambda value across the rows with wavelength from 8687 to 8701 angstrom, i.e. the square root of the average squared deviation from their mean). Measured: -2.3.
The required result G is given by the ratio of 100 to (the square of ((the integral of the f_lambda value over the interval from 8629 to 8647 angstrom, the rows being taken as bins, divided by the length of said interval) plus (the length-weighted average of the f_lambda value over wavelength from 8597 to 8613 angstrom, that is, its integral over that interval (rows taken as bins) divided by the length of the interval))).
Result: 0.405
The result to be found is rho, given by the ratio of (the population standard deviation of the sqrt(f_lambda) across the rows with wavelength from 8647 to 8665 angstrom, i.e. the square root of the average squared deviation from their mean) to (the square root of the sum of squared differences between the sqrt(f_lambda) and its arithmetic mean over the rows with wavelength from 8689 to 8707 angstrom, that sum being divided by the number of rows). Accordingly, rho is 8.7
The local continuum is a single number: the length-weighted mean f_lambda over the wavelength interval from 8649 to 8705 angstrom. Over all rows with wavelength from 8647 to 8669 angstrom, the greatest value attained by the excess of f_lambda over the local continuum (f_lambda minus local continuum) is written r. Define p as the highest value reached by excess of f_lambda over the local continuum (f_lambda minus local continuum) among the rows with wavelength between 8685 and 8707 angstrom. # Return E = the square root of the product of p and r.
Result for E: 0.320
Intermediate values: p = 0.38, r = 0.27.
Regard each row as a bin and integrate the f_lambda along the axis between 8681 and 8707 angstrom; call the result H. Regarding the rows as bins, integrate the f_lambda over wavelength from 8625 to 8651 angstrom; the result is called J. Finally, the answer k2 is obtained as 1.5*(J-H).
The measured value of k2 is 7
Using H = 200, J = 204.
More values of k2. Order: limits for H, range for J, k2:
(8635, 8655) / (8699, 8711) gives -93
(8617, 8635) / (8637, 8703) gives 525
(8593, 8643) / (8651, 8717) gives 148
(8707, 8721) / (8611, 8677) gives 585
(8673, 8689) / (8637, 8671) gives 187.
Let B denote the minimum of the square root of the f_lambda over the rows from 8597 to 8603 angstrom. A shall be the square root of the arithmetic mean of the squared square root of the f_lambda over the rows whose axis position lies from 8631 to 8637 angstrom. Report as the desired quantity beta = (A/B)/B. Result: 0.364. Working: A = 2.824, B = 2.78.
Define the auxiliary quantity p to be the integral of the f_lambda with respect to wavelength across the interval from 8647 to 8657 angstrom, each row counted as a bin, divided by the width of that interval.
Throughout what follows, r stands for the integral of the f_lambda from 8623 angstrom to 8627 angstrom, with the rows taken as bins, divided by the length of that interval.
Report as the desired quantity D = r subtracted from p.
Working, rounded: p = 7.59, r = 7.89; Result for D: -0.3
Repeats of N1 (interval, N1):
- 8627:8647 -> 8628.05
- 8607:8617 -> 8608.20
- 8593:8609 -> 8594.34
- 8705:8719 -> 8705.88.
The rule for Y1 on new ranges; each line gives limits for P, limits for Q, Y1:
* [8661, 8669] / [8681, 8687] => 1.24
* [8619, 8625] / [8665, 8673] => -0.75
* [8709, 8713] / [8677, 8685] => -0.05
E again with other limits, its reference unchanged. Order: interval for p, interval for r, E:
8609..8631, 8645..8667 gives 0.434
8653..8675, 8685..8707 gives 0.299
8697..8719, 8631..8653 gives 0.487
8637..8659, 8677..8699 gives 0.442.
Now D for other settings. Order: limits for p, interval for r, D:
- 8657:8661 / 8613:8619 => -1.1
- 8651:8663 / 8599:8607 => -0.8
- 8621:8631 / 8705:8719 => 0.2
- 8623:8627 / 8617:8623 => 0.0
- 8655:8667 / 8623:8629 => -1.3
